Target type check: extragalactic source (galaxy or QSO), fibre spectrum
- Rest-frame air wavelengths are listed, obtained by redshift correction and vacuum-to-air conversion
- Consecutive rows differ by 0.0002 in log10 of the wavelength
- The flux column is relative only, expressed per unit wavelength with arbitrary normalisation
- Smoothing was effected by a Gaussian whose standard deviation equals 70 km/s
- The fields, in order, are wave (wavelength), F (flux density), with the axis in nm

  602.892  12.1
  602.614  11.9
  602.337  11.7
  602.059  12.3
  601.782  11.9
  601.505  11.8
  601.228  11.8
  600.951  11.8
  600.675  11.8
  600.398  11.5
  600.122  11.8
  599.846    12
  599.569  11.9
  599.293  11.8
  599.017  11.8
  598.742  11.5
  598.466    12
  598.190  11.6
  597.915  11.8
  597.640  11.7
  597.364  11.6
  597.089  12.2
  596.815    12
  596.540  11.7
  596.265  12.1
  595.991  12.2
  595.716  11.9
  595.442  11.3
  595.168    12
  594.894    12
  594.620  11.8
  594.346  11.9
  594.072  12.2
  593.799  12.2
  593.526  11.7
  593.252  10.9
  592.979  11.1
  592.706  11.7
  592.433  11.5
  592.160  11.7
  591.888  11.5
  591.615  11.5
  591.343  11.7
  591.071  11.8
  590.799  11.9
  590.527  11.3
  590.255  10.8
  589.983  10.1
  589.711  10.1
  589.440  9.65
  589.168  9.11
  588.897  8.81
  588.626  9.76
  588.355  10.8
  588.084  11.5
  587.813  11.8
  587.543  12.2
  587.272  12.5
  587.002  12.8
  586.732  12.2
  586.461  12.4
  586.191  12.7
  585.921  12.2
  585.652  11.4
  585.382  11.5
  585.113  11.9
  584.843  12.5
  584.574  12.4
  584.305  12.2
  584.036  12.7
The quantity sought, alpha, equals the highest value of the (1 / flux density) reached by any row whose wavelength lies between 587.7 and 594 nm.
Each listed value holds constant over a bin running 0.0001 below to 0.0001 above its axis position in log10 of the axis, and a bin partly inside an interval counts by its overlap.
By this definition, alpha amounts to 0.114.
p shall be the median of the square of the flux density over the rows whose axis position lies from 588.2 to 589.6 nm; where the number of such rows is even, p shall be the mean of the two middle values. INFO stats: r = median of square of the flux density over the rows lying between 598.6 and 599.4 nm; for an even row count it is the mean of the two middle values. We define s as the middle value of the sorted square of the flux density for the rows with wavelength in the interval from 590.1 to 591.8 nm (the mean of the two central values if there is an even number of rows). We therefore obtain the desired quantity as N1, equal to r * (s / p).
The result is 201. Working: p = 93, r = 139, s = 135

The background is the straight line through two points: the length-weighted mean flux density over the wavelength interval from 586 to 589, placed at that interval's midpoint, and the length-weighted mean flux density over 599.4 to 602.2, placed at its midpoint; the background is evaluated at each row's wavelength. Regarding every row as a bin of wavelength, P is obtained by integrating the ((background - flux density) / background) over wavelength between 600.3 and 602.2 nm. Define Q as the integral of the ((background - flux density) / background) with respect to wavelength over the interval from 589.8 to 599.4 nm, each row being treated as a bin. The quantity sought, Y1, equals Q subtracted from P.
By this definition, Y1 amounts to -0.07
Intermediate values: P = 0.002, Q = 0.07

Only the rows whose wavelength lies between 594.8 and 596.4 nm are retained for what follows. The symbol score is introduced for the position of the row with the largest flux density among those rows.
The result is 595.991 nm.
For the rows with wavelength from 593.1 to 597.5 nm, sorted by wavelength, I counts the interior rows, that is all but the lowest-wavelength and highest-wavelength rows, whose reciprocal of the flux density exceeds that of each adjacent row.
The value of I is 3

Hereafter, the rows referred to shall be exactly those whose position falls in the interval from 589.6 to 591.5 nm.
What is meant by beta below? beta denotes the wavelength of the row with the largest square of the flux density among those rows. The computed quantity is 590.799 nm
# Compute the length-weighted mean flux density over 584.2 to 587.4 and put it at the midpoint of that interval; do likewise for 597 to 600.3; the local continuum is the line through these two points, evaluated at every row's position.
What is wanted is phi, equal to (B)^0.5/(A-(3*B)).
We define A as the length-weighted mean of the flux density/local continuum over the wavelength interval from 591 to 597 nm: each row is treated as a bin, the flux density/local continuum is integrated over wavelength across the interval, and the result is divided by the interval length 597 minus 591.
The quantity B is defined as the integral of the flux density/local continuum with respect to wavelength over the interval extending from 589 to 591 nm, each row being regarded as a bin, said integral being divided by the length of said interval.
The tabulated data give -0.578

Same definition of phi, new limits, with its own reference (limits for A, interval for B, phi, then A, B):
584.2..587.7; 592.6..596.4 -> -0.506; 1.00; 0.99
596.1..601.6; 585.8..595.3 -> -0.529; 1.00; 0.95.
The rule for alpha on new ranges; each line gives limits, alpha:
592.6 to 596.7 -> 0.092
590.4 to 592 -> 0.088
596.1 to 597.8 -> 0.086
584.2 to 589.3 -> 0.114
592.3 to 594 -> 0.092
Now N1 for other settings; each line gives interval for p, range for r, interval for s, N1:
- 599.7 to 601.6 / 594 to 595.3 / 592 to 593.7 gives 139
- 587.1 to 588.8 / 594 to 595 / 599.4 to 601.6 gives 146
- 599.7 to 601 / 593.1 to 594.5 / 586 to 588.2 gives 154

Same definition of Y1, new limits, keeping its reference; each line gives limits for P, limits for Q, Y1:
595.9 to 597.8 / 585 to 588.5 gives 0.09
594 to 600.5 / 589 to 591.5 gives -0.24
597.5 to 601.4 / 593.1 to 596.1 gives 0.04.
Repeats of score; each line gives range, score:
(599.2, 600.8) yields 599.846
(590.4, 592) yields 590.799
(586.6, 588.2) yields 587.002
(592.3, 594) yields 593.799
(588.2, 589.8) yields 588.355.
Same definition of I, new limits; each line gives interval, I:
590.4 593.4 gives 1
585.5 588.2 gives 1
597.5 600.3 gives 2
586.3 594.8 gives 4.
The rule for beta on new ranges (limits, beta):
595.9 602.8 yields 602.059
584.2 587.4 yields 587.002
